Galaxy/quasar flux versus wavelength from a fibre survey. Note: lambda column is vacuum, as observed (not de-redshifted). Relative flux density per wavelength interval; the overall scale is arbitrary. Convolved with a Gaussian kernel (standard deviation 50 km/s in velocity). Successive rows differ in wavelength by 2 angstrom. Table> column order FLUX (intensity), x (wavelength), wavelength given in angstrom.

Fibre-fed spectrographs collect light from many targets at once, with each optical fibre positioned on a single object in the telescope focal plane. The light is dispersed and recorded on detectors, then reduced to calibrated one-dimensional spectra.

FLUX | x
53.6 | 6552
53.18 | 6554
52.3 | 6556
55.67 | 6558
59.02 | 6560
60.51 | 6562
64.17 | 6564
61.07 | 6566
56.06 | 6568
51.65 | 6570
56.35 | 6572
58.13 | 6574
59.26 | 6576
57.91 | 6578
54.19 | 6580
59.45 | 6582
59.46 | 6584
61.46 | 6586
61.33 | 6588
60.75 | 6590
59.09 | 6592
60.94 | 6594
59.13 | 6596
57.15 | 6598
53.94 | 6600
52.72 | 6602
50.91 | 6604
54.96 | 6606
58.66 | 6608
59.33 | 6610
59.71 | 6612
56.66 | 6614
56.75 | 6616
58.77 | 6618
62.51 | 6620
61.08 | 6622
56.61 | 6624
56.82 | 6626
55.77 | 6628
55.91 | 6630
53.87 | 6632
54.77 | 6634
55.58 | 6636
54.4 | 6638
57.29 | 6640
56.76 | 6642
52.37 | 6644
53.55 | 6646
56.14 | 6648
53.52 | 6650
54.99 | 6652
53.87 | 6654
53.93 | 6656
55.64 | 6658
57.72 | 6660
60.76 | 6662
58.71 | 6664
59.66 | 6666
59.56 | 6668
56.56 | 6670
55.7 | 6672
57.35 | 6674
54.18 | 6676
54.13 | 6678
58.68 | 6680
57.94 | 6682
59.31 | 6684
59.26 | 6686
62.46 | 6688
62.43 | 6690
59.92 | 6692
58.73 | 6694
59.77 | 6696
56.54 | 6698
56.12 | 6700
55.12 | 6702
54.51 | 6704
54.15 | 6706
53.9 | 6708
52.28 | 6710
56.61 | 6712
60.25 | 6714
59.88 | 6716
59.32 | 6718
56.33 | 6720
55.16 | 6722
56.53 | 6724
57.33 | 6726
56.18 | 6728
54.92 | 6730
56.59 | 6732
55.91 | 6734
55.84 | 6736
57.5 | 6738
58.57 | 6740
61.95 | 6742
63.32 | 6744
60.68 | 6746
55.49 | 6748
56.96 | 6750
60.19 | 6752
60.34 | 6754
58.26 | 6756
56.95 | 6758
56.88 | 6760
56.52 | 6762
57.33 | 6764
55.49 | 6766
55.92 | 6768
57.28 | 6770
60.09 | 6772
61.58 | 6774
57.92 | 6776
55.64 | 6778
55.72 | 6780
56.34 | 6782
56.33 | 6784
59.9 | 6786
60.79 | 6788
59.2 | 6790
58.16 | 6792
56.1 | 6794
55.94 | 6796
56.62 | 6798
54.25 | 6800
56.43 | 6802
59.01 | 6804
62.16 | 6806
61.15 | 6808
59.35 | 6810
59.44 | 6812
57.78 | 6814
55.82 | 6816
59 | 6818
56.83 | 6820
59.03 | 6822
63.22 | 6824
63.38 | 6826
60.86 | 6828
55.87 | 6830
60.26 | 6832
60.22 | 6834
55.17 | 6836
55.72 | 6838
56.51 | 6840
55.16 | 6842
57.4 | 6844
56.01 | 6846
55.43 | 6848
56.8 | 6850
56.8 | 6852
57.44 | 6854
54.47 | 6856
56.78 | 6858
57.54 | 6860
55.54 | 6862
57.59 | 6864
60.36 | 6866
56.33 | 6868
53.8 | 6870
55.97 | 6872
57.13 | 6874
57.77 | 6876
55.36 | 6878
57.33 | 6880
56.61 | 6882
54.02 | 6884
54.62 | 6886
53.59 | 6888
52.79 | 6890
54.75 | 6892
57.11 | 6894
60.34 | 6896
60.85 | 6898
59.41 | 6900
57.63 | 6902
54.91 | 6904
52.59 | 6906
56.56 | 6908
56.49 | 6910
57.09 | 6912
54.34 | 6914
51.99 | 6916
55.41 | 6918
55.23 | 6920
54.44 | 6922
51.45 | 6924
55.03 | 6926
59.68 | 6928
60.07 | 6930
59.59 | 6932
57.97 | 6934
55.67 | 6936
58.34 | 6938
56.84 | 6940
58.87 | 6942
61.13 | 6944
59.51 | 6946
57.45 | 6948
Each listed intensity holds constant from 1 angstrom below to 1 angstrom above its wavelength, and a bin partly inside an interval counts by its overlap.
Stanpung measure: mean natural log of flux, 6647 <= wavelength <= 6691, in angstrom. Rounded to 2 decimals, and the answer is 4.05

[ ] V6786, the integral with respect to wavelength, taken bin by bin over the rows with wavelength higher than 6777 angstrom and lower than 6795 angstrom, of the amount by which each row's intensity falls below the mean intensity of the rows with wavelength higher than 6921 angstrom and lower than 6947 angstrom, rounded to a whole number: 0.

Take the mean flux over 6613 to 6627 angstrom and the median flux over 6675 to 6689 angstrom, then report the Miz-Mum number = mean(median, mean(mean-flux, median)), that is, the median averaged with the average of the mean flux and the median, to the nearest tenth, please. 58.6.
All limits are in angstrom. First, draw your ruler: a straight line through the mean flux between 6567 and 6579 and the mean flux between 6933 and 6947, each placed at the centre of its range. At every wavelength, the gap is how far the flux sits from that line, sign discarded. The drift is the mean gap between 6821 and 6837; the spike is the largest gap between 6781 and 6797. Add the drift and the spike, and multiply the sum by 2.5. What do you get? 16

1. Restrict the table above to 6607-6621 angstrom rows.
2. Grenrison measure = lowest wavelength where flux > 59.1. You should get 6610 angstrom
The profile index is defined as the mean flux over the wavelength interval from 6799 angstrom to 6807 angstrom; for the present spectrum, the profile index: 58.0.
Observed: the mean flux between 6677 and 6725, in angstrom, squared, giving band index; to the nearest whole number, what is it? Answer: 3303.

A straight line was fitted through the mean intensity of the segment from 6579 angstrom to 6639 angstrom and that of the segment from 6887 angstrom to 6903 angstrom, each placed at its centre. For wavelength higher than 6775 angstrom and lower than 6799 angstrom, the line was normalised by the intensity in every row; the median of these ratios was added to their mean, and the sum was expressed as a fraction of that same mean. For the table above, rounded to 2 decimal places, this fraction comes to 2.02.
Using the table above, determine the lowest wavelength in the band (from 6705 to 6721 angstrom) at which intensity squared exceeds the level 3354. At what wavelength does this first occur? 6714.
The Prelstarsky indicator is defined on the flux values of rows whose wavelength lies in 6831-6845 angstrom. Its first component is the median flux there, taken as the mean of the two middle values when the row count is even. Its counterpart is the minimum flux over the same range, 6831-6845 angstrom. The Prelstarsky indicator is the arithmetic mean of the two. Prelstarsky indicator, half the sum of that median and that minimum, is 55.8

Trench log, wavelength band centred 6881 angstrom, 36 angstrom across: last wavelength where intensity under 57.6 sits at 6894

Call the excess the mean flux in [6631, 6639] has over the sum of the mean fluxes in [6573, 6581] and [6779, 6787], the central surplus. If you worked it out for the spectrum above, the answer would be -59.8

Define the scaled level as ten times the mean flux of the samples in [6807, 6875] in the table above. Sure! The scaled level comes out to 577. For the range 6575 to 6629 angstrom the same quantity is 580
